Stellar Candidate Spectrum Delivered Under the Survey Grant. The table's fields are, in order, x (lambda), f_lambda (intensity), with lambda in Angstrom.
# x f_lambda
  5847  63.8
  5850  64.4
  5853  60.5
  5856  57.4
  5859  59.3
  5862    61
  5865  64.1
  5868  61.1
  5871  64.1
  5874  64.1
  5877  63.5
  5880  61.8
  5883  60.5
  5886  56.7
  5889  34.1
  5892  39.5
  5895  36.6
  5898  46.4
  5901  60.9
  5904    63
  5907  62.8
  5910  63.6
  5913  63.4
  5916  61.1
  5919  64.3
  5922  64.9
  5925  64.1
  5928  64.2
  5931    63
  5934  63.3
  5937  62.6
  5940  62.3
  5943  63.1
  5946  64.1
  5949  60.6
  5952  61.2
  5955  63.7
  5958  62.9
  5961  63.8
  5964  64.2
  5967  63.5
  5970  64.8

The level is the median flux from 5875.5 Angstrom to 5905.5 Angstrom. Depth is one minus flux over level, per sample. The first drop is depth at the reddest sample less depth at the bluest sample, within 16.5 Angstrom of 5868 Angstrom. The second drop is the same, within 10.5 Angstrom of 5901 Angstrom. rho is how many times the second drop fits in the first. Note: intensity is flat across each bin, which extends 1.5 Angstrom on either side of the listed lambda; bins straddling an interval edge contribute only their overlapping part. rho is 0.0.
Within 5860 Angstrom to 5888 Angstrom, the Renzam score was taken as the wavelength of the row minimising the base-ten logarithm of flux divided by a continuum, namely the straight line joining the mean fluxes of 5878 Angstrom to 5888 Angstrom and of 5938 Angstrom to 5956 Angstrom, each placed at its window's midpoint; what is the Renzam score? 5886 Angstrom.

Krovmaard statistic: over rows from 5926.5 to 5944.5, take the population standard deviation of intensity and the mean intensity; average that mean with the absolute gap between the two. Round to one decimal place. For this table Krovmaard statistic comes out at 62.8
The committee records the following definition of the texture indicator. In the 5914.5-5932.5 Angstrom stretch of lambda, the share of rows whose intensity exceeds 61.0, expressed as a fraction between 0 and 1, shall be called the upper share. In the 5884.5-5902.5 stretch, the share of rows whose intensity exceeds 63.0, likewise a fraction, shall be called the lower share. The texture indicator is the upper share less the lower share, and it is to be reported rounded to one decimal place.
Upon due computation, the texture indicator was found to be 1.0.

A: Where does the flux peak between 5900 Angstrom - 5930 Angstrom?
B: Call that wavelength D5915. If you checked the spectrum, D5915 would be 5922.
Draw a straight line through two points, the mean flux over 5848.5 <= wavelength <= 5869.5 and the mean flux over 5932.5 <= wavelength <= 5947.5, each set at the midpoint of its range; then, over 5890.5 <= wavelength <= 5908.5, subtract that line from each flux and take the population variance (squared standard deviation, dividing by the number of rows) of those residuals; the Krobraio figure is 121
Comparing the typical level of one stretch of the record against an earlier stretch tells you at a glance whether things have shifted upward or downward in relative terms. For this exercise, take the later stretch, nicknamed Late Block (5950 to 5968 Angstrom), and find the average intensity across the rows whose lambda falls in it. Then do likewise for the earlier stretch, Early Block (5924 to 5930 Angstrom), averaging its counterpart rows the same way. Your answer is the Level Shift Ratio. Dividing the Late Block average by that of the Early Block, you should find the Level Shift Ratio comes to 0.99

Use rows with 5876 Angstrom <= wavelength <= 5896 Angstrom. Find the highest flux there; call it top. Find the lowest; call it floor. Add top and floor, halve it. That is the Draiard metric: 48.8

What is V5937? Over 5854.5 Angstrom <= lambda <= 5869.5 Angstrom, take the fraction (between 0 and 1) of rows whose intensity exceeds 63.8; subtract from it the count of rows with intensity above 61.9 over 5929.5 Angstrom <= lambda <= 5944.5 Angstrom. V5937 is -4.8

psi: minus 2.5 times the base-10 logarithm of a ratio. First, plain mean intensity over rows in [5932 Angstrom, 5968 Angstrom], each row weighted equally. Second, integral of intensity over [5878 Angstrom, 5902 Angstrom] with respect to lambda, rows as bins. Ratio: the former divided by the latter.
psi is 3.19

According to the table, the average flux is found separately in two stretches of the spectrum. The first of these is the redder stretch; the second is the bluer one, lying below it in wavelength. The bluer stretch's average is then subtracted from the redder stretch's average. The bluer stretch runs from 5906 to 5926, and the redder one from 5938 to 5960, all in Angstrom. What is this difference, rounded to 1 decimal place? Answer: -0.9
